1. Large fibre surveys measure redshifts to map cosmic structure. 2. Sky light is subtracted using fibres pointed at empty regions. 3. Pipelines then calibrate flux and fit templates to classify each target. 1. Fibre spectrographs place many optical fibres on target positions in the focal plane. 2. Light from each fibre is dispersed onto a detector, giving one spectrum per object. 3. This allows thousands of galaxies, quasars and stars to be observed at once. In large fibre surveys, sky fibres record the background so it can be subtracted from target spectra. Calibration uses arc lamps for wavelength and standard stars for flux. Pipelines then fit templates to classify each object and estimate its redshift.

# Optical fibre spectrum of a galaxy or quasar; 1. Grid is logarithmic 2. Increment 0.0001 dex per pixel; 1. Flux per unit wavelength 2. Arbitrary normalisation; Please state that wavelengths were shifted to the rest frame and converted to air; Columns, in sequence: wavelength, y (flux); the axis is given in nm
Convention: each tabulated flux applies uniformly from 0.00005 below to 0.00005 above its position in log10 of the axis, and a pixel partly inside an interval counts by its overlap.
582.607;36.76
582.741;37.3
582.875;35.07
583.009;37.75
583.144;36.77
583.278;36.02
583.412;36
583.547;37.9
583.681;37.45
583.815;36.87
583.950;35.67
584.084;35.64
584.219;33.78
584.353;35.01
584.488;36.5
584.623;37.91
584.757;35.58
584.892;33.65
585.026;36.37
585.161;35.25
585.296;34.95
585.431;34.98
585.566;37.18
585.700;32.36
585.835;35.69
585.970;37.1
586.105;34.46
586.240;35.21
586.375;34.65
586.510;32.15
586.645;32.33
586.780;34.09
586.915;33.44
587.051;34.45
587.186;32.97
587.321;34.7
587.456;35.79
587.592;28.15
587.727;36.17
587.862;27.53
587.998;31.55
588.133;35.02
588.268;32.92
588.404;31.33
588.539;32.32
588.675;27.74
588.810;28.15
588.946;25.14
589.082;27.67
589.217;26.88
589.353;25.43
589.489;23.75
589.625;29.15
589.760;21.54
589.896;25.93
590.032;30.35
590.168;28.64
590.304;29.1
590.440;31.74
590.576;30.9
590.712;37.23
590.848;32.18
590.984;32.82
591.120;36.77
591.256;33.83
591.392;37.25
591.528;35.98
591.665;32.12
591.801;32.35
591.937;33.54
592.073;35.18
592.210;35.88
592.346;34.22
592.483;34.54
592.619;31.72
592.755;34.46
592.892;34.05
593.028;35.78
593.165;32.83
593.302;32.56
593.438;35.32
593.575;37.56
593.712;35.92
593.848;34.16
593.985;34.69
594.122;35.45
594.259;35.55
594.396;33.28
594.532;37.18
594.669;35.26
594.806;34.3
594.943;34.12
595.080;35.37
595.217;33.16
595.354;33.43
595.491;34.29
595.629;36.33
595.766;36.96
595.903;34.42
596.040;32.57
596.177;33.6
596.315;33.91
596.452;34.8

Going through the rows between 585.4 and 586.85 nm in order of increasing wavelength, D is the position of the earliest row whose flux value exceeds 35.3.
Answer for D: 585.566 nm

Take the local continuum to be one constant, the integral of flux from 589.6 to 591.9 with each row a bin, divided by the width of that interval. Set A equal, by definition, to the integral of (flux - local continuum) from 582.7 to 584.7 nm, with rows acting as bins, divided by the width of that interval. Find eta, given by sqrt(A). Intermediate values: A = 4.6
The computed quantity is 2.15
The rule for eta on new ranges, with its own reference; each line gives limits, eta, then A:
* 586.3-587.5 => 1.45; 2.1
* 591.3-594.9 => 1.71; 2.9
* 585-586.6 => 1.80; 3.2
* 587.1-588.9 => 0.31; 0.1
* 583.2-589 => 1.52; 2.3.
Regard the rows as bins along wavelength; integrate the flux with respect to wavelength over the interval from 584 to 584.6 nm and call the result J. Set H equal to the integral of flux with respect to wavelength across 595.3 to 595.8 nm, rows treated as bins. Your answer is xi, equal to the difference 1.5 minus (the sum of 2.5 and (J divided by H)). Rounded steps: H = 17.6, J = 21.3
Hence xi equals -2.2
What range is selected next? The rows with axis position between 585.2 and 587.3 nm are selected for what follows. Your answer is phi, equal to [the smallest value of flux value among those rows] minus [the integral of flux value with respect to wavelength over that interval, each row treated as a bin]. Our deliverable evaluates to -40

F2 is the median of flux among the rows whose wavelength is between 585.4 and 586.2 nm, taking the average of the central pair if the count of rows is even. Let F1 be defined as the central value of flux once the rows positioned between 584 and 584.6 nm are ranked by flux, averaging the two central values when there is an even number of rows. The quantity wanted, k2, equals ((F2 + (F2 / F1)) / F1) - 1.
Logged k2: 0.03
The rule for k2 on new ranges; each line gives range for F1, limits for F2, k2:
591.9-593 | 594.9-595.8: 0.03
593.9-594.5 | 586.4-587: -0.04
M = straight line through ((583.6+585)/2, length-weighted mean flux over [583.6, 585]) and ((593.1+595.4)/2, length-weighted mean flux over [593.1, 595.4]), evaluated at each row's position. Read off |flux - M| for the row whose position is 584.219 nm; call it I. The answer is 2.1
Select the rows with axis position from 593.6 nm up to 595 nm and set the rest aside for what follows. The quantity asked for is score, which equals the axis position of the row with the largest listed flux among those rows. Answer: 594.532 nm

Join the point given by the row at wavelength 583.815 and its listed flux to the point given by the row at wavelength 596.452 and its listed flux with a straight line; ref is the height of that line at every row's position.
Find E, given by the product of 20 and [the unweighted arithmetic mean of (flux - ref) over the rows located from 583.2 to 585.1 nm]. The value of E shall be -16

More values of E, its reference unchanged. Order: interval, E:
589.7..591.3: -97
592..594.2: -14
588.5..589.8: -184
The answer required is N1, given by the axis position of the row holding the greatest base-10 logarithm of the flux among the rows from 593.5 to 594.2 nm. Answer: 593.575 nm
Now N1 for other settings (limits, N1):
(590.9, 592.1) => 591.392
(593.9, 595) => 594.532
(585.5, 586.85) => 585.566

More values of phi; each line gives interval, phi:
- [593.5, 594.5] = -2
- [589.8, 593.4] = -93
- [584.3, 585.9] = -24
